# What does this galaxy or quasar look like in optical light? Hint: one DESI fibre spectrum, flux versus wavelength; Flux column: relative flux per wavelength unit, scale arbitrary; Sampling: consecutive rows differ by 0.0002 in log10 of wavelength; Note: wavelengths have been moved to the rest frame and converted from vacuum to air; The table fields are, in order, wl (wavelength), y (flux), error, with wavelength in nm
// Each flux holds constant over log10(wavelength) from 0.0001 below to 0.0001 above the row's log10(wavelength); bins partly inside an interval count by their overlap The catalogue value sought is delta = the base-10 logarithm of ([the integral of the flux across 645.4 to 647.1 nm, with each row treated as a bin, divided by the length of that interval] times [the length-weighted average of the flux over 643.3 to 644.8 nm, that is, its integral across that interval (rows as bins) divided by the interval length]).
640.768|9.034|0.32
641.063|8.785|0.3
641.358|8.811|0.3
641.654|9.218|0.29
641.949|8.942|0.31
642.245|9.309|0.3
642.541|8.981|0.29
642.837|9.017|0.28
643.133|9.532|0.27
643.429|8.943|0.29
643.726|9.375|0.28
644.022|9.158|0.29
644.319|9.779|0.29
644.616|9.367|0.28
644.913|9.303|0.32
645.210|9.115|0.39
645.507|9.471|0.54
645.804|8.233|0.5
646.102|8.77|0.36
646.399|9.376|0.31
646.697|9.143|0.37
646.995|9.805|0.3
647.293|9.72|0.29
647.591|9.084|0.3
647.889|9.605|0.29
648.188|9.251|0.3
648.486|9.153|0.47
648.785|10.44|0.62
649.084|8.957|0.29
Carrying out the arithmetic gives 1.93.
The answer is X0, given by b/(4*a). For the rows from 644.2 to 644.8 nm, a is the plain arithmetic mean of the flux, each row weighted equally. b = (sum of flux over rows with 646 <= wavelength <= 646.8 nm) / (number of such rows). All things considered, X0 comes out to 0.238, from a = 9.6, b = 9.1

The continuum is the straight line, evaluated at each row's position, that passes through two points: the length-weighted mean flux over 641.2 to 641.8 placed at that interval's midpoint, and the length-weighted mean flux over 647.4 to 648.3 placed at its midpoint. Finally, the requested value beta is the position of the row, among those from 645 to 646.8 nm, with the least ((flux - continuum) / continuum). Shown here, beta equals 645.804 nm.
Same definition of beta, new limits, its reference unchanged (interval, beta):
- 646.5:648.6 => 647.591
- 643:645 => 643.429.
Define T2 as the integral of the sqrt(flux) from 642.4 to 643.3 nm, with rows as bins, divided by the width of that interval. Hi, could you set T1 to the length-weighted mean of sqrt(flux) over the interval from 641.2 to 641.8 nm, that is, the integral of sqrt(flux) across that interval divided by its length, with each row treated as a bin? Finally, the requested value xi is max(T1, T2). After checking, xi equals 3.03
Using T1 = 3.000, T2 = 3.03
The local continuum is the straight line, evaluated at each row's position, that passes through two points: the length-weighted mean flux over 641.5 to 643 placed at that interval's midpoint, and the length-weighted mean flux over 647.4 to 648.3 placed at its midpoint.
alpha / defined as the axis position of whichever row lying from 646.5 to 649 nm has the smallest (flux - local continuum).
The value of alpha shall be 647.591 nm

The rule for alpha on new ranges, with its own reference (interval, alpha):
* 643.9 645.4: 645.210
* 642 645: 643.429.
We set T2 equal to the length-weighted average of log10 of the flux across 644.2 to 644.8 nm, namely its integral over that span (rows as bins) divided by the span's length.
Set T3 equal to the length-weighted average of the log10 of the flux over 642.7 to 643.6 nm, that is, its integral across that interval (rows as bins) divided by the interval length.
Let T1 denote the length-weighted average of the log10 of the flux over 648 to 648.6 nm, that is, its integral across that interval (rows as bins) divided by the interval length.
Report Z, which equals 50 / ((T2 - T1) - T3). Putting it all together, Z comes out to -52.8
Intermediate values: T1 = 0.965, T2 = 0.979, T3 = 0.962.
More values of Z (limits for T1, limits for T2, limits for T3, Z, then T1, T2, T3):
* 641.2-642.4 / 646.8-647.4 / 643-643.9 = -53.4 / 0.957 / 0.987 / 0.967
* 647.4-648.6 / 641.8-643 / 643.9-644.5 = -50.7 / 0.968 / 0.958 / 0.976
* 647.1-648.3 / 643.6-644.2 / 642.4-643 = -52.0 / 0.974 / 0.968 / 0.955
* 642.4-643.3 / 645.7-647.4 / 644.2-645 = -51.2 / 0.963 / 0.962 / 0.977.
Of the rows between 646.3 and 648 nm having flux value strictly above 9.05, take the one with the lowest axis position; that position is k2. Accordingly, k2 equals 646.399 nm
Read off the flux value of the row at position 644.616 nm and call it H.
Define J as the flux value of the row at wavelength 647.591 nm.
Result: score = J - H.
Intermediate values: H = 9.367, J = 9.084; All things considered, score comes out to -0.3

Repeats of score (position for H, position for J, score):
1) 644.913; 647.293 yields 0.4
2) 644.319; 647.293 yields -0.1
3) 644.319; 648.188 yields -0.5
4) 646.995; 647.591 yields -0.7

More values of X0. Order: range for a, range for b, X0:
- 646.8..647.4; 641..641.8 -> 0.229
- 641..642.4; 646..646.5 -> 0.252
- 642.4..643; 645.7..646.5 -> 0.244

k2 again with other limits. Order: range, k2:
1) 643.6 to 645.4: 643.726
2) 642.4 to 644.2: 643.133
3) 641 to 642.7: 641.654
